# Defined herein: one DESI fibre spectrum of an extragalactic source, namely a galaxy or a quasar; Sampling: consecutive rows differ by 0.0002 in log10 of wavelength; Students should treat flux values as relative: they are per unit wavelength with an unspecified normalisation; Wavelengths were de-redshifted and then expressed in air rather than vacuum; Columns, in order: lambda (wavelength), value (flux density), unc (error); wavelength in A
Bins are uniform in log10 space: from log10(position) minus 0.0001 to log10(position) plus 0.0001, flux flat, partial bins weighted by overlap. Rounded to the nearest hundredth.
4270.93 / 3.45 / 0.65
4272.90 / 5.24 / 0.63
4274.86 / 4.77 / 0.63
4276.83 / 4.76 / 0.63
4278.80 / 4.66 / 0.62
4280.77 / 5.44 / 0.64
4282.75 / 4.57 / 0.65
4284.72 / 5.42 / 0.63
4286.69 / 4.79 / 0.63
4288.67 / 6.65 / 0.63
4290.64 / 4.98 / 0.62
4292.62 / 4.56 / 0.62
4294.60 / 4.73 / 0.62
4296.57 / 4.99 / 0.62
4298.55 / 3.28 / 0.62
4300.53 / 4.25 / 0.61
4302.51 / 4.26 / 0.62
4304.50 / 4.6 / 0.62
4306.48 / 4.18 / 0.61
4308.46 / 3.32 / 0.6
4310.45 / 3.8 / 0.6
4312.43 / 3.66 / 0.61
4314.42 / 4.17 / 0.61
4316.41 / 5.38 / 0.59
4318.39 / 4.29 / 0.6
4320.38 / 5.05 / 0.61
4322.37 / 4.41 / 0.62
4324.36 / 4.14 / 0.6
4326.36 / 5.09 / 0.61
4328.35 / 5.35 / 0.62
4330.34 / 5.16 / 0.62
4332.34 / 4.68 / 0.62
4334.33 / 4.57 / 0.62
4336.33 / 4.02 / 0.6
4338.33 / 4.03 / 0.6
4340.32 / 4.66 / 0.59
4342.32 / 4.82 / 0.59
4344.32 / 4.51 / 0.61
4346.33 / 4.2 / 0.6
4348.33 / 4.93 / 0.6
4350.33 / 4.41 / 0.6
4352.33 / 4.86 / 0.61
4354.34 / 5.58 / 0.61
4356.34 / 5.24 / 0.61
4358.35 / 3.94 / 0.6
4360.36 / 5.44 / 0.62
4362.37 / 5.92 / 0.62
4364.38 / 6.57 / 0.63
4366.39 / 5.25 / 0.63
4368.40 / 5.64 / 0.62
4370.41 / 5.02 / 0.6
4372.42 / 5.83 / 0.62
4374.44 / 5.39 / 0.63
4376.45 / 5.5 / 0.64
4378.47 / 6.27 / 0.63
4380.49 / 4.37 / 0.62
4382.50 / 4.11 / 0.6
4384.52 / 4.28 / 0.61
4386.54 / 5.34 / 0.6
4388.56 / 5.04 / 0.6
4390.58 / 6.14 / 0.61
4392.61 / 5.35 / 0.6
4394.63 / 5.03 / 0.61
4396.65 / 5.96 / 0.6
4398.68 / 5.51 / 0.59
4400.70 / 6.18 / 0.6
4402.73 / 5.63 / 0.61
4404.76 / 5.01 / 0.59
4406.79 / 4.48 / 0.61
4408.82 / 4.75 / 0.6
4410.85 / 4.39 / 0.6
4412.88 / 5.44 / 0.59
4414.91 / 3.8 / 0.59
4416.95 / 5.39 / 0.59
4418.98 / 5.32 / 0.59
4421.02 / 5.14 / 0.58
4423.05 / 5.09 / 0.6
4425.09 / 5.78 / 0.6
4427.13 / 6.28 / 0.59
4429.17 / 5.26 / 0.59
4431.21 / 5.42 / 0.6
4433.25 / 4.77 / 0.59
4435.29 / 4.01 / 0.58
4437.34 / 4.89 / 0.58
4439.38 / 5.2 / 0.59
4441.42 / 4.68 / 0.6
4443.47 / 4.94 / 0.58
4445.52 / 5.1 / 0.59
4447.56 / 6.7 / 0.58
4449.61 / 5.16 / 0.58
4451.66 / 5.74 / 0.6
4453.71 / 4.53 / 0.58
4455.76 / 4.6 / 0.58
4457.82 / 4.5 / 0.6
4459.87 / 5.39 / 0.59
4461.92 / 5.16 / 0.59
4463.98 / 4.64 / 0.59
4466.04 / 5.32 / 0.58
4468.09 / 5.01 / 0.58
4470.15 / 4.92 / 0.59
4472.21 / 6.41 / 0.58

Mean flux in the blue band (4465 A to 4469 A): 5.17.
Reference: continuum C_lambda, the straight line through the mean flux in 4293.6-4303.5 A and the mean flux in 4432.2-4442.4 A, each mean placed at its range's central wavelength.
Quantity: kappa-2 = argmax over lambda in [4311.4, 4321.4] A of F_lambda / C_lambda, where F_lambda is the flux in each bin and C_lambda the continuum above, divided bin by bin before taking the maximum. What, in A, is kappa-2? 4316.41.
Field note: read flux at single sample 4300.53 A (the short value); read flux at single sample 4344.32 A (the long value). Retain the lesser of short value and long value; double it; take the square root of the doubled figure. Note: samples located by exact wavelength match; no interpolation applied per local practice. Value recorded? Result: 2.9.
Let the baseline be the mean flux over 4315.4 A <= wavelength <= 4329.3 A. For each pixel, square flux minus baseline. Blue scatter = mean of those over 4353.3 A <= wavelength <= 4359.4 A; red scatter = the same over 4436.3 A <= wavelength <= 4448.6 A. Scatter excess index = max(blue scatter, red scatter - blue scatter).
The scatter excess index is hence 0.51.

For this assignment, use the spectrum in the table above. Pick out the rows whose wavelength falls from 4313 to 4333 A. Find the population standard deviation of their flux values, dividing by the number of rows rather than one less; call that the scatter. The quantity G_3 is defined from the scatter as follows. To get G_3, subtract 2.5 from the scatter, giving -2.03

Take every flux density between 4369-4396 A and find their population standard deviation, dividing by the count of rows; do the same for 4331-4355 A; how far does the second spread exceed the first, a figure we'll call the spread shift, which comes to -0.23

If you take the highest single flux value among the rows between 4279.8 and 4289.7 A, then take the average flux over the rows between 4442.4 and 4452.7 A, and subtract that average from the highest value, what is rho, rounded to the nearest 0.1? 1.1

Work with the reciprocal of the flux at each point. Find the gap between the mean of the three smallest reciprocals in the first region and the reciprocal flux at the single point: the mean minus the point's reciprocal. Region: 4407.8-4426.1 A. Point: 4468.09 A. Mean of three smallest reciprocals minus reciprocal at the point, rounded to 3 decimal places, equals -0.019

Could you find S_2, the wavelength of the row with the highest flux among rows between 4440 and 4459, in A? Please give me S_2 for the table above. 4447.56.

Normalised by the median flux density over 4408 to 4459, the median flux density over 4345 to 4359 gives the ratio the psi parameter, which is 0.95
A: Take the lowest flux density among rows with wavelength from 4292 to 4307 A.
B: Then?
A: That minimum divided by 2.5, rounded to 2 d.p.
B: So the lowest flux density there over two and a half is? 1.31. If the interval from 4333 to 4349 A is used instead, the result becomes 1.61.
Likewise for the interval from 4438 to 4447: 1.87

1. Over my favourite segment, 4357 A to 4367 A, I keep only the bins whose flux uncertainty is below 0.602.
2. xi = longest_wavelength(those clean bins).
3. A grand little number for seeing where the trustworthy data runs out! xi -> 4358.35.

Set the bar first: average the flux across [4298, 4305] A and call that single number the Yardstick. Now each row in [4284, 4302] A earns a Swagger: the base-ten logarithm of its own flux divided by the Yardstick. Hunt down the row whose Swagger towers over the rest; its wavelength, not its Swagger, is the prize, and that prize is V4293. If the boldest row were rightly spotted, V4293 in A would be 4288.67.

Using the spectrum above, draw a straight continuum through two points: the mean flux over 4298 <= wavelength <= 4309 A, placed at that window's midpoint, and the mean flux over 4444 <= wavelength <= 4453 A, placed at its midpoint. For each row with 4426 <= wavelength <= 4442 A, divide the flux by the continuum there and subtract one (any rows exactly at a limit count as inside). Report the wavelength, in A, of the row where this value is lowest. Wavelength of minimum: 4435.29 A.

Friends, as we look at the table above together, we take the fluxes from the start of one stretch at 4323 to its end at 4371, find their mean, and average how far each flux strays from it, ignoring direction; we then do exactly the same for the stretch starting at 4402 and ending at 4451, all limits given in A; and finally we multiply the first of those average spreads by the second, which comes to 0.232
